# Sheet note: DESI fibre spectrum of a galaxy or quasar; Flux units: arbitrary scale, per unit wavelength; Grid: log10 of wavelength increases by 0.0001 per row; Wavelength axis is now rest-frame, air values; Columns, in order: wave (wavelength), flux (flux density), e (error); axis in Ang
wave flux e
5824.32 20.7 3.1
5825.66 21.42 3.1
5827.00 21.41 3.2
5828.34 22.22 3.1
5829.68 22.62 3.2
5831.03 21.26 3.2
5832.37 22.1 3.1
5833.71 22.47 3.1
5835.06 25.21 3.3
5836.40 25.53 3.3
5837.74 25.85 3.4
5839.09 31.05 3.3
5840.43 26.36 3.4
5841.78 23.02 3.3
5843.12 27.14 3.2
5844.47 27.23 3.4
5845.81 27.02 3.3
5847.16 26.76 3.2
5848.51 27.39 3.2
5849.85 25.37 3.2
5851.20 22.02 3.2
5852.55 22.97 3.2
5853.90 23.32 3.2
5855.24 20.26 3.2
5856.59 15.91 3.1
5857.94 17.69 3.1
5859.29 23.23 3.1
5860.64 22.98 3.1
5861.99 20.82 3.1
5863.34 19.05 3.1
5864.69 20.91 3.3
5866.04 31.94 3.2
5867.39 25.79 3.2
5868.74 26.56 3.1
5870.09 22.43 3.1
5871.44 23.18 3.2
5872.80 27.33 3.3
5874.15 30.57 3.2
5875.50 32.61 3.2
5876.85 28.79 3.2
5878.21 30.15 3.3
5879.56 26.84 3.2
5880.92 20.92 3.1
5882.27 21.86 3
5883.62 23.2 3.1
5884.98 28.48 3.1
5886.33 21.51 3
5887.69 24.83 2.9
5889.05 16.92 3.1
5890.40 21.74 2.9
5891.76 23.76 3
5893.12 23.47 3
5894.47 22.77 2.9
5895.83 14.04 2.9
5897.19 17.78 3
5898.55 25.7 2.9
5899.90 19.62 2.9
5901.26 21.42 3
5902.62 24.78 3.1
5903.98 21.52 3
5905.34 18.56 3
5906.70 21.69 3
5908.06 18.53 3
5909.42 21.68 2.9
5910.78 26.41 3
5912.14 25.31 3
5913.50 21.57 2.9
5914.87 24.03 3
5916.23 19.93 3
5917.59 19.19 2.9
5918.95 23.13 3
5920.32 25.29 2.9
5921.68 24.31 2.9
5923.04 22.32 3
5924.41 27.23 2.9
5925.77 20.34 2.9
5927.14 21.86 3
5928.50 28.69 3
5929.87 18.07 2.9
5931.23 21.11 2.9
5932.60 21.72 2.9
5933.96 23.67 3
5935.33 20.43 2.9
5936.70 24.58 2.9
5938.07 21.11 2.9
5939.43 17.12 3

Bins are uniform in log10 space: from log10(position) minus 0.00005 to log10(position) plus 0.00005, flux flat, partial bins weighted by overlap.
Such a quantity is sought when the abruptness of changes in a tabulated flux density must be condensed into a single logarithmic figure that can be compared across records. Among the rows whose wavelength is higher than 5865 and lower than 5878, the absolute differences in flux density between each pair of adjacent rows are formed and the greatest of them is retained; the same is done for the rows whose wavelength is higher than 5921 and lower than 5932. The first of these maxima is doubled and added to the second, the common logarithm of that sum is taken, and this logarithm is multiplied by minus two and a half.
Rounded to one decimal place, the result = -3.4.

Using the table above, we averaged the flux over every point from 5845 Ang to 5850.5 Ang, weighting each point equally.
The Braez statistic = 27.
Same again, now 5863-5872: 24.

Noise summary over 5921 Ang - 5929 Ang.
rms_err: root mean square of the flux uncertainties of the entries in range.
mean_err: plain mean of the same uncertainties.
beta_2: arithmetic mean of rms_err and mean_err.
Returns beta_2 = 2.95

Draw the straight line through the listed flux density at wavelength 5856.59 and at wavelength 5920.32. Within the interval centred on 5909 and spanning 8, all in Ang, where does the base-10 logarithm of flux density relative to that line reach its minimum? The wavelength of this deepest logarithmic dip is 5908.06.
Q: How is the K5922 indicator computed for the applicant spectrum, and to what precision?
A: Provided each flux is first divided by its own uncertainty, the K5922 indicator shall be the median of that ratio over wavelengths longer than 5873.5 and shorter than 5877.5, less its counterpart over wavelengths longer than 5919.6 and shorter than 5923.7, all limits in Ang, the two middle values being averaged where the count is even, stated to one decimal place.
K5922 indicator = 1.2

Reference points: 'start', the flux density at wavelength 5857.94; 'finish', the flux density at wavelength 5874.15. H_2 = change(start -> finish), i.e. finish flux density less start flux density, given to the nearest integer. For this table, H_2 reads 13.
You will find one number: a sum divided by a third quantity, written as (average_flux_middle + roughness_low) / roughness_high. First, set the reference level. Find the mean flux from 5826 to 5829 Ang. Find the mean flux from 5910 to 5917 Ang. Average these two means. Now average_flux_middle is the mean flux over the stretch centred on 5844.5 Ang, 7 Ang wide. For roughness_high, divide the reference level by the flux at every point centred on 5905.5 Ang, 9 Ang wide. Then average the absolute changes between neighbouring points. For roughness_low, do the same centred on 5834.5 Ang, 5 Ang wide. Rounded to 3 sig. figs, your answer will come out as 161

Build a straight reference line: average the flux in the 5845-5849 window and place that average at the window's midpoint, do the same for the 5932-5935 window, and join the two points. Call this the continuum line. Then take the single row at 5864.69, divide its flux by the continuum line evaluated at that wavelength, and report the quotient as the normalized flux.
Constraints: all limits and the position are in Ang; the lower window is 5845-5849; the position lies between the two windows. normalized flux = 0.80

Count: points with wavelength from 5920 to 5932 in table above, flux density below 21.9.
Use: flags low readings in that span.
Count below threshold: 4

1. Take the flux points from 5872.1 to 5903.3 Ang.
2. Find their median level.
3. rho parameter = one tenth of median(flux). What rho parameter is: 2.35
